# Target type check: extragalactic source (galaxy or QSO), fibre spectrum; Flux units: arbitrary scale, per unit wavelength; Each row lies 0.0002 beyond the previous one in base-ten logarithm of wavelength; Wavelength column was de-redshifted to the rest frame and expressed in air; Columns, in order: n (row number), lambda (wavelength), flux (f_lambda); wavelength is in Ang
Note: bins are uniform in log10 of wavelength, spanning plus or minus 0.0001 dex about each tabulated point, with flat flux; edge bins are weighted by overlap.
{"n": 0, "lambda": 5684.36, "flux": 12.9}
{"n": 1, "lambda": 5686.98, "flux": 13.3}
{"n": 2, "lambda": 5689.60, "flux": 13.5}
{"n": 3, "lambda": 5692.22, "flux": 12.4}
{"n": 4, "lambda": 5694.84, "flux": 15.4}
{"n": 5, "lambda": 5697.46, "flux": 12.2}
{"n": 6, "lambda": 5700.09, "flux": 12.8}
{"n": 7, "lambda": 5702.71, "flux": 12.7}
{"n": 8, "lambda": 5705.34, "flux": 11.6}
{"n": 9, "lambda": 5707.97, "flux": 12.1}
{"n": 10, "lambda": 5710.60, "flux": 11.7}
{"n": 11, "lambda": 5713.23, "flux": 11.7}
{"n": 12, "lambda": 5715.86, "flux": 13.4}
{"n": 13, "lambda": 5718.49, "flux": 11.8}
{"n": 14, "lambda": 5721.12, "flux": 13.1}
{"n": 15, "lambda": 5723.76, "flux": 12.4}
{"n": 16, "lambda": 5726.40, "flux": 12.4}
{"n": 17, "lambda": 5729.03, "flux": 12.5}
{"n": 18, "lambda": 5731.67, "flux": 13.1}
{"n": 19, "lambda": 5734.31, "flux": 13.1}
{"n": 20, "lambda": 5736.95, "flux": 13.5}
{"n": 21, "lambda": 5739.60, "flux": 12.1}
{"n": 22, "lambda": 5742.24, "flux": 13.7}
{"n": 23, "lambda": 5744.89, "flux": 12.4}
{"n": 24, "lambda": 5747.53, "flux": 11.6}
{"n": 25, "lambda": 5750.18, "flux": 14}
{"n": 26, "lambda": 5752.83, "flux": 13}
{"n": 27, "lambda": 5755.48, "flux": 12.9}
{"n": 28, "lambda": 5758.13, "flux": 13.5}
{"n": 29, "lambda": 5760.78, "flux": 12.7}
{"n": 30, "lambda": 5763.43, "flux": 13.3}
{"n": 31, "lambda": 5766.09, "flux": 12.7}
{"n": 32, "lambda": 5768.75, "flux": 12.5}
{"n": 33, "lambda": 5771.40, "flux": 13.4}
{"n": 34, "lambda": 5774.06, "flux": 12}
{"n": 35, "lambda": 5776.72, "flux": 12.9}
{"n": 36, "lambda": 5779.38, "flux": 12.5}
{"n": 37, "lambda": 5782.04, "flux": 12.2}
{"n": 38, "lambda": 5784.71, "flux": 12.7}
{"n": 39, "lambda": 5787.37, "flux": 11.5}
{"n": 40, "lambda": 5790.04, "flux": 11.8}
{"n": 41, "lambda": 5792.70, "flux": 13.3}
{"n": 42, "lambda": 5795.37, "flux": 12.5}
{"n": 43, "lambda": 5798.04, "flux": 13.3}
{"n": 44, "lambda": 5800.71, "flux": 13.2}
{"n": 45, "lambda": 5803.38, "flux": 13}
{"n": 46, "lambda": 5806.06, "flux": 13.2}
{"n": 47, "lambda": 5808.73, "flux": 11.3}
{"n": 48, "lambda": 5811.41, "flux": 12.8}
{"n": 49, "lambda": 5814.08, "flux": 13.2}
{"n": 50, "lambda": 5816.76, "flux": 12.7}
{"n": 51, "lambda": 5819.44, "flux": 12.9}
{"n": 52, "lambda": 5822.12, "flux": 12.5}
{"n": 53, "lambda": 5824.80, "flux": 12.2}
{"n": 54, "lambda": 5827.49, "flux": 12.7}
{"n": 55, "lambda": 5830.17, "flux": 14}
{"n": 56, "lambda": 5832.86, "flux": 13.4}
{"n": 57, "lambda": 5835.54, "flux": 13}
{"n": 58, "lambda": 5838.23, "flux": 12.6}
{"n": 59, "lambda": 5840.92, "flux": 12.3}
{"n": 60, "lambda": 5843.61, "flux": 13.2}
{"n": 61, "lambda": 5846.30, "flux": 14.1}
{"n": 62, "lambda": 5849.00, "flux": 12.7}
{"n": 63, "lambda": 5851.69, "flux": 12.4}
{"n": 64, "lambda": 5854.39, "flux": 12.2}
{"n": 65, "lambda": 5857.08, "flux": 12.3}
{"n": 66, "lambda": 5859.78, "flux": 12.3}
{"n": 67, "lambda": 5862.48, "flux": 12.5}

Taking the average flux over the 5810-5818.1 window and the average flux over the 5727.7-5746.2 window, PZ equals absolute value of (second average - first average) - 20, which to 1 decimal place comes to -20.0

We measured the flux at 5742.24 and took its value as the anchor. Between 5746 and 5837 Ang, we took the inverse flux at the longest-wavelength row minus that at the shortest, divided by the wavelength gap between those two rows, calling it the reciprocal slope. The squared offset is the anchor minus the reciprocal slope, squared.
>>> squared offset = 188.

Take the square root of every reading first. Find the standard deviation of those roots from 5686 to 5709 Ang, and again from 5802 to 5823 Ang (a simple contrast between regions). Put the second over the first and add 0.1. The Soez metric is 0.68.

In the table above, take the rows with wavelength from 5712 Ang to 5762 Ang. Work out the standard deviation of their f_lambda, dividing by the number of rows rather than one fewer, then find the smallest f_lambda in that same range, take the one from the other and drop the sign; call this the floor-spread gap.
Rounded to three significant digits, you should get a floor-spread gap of 10.9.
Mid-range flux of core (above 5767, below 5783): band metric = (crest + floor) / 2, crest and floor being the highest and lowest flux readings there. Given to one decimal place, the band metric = 12.7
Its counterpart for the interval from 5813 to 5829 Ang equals 12.7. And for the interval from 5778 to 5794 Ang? 12.4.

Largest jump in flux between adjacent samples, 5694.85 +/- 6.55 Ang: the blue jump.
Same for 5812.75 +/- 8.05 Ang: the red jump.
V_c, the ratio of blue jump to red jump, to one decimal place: 1.7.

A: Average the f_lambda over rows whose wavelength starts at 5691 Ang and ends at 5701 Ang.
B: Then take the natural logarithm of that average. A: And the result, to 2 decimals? 2.58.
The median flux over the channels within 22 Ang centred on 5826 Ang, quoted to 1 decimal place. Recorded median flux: 12.8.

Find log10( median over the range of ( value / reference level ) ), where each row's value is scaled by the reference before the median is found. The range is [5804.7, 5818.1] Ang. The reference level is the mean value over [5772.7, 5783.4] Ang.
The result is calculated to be 0.01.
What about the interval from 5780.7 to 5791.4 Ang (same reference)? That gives -0.01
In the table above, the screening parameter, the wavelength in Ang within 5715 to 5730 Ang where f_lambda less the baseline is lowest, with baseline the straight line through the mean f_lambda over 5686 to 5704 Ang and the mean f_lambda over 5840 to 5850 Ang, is 5718.49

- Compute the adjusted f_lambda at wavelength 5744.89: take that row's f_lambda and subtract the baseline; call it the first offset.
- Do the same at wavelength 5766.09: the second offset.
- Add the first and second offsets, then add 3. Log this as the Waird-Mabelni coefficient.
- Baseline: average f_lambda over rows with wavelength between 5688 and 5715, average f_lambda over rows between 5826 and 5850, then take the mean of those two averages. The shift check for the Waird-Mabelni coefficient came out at 2.4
